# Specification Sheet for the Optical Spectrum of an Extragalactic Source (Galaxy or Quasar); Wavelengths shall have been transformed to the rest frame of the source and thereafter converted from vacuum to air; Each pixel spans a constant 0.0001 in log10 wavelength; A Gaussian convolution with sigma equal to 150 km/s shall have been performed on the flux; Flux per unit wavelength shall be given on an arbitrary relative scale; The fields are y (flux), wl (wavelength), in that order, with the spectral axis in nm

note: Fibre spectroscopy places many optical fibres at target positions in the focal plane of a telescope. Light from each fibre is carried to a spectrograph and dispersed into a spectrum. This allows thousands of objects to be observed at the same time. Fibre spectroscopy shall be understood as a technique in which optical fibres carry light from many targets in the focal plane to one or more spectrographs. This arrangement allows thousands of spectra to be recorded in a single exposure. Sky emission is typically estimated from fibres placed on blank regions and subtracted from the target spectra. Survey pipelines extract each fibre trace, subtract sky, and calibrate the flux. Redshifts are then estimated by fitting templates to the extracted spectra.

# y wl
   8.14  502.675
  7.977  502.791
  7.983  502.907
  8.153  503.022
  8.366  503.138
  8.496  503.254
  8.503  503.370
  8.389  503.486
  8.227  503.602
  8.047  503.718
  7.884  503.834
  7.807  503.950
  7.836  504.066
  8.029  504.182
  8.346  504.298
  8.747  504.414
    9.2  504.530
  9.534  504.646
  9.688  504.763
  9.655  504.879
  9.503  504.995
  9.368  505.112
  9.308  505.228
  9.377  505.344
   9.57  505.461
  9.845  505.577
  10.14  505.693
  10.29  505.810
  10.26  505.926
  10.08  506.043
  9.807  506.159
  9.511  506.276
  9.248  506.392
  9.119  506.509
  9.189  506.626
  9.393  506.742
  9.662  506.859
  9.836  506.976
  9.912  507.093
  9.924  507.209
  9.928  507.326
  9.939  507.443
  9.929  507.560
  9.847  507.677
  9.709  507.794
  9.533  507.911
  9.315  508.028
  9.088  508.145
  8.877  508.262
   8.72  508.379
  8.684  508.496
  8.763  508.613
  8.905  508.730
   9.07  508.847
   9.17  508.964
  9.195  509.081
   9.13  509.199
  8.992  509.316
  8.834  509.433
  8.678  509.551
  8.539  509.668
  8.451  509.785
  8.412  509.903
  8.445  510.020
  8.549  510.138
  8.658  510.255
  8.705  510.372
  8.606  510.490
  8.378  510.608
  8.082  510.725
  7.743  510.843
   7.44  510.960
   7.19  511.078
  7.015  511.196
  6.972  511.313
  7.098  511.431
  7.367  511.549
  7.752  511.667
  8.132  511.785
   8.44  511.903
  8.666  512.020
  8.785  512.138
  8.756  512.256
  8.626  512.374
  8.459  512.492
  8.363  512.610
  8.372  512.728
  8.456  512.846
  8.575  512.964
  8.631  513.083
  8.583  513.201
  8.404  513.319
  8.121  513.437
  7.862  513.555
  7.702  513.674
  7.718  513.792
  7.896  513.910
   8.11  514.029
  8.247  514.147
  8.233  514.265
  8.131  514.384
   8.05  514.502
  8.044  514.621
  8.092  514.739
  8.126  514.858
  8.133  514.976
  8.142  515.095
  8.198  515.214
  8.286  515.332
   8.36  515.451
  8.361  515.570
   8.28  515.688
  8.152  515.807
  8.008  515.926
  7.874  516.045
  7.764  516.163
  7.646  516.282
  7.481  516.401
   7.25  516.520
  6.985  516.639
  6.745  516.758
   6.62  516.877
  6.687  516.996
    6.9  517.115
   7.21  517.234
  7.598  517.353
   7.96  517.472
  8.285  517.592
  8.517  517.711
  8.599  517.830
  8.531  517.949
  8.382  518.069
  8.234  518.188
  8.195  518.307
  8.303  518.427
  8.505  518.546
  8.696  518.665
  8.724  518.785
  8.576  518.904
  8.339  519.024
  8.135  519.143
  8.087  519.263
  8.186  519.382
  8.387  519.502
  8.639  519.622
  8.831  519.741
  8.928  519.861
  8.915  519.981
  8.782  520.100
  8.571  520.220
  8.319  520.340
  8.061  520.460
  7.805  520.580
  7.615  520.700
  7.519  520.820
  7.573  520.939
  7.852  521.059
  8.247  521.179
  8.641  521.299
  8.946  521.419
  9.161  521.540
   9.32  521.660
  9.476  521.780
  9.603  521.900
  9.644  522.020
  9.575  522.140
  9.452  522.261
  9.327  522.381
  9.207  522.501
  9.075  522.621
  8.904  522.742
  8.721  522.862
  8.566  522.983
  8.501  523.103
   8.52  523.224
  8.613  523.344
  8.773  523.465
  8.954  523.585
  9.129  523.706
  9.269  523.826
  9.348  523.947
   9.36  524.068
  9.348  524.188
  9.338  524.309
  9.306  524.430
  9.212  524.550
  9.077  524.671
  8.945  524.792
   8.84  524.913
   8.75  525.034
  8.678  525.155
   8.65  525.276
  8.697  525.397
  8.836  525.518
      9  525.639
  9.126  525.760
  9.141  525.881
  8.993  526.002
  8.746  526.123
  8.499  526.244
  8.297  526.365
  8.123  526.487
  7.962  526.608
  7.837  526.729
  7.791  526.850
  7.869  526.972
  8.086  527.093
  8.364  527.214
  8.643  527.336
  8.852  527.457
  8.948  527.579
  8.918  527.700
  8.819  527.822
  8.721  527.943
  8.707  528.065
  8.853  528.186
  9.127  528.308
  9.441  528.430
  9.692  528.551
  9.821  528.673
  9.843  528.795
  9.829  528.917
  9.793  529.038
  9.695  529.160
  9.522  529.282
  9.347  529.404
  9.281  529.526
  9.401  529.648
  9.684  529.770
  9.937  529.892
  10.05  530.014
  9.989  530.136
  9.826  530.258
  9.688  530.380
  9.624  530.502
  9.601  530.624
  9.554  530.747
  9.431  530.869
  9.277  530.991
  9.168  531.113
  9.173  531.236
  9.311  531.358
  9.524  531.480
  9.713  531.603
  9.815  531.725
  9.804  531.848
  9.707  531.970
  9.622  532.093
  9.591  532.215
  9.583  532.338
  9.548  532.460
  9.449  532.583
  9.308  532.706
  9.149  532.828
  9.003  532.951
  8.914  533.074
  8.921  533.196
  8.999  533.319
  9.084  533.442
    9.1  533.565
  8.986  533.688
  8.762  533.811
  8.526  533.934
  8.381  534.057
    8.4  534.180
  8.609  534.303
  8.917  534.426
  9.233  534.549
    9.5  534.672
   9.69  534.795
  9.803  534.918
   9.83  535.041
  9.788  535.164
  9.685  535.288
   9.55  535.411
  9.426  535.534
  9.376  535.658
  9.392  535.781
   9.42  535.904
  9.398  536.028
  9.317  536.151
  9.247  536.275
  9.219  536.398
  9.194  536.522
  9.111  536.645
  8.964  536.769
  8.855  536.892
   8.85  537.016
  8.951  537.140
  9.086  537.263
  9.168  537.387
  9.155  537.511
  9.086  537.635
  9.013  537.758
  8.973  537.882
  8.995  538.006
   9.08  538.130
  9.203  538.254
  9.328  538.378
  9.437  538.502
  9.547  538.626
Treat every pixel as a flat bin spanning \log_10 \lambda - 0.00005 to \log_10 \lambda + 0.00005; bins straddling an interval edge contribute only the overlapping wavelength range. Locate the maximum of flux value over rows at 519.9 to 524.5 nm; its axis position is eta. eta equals 522.020 nm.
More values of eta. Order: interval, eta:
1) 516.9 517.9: 517.830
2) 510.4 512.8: 512.138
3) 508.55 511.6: 509.081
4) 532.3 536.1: 535.041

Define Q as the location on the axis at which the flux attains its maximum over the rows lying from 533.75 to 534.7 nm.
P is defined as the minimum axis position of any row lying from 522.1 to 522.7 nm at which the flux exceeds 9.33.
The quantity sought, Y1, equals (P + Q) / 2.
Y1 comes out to 528.41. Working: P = 522.140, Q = 534.672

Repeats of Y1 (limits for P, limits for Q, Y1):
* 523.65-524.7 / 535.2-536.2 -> 529.62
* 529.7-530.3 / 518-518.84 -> 524.28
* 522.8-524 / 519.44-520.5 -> 521.90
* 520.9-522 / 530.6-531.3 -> 526.20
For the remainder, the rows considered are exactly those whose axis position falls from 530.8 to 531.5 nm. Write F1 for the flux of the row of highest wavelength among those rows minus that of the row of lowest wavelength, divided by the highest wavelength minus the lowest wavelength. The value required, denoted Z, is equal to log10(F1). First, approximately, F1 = 0.15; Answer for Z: -0.82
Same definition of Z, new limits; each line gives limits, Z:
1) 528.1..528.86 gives 0.21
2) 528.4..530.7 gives -1.14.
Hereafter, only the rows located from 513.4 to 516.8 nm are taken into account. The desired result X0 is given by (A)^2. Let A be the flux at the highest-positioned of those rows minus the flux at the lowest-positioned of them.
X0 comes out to 1.89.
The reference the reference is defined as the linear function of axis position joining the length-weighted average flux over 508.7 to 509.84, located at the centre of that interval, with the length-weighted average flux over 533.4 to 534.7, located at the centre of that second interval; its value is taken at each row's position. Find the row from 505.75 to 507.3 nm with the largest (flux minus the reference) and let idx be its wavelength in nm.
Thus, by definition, 505.810 nm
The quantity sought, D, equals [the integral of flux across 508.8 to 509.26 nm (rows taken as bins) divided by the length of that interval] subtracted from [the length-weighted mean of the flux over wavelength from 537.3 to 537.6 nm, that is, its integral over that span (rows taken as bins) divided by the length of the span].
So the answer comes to 0.0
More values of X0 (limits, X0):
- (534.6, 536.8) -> 0.29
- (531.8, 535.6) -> 0.14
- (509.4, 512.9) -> 0.14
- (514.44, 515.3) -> 0.02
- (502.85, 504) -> 0.03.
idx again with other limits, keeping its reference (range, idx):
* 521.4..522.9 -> 522.020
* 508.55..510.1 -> 509.081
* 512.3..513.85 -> 513.083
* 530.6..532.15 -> 531.725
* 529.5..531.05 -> 530.014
